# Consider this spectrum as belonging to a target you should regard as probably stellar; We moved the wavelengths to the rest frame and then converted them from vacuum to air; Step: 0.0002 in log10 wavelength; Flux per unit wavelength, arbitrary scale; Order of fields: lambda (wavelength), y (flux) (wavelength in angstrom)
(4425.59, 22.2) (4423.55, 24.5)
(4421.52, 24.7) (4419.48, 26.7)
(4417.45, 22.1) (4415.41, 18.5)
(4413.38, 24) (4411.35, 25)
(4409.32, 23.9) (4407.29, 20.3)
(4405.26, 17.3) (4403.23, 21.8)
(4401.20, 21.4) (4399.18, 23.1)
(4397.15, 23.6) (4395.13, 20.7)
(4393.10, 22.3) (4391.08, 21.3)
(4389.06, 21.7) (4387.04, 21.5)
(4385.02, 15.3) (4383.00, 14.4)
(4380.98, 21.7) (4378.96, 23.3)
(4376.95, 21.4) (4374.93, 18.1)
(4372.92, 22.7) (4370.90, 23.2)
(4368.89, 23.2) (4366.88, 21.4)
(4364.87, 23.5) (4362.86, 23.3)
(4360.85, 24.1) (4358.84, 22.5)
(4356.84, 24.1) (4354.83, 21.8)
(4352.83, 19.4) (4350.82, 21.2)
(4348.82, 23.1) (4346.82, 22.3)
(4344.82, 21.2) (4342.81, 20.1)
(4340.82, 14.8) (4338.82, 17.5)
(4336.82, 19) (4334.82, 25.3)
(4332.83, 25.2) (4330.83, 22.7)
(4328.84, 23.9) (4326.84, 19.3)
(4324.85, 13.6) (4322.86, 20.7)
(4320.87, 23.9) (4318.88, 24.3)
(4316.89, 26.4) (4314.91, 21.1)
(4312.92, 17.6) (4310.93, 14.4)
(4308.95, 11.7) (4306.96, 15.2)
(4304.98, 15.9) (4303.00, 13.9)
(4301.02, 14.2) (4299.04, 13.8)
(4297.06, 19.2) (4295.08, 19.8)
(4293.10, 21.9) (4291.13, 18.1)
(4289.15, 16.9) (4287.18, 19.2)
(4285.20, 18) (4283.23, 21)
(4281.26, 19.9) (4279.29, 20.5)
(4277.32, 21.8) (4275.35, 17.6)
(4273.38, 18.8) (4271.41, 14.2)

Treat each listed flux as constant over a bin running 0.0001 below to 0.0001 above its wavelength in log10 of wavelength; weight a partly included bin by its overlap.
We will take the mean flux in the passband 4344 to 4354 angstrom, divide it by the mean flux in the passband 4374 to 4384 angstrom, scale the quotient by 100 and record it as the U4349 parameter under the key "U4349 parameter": 108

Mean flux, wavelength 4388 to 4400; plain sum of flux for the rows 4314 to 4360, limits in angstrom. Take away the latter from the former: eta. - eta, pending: -471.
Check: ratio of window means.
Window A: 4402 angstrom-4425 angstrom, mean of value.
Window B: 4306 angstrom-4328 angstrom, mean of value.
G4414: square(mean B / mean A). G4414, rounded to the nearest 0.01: 0.70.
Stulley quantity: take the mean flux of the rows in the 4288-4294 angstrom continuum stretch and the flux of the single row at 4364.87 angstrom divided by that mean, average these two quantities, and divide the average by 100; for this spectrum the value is 0.101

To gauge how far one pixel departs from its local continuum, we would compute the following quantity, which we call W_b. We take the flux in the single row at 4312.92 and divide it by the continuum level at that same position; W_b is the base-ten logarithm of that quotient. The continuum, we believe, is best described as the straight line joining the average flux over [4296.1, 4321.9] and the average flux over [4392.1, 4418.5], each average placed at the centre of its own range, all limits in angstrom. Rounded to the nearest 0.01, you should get -0.01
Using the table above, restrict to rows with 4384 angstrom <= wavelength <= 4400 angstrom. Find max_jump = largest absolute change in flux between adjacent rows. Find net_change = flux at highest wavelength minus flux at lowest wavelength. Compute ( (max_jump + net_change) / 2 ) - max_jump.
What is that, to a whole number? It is 1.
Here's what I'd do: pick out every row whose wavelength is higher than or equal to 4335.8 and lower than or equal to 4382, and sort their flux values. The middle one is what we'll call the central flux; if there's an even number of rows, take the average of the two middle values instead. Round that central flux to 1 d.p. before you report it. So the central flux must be 21.8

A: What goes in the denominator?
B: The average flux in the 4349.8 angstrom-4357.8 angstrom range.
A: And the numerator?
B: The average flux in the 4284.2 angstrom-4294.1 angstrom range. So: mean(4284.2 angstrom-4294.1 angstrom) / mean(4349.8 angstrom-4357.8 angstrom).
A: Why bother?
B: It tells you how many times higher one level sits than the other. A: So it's 0.87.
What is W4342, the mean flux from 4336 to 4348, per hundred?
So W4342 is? 0.192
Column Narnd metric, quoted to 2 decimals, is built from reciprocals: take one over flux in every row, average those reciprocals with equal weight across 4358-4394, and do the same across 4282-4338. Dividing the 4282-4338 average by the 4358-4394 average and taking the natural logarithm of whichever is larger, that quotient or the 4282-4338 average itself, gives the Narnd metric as 0.14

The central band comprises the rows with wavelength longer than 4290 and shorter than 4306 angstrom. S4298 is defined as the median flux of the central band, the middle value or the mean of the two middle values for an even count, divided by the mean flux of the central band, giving 0.994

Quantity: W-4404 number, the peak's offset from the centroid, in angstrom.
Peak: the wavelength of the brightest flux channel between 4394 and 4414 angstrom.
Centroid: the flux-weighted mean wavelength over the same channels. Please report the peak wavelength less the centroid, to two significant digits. 6.9 angstrom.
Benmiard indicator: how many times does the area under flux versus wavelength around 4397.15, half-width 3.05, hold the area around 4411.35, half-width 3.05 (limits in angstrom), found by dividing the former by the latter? 0.92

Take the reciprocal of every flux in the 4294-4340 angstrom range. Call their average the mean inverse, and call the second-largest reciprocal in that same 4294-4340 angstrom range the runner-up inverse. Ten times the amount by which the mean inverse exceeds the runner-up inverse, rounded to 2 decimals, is -0.18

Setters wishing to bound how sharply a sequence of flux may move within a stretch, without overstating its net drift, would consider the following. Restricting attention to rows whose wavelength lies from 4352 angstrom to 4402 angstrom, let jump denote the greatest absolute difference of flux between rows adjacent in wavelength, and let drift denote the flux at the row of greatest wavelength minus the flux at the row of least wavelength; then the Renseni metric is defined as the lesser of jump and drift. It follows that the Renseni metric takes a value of 2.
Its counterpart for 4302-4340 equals 4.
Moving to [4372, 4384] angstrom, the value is -8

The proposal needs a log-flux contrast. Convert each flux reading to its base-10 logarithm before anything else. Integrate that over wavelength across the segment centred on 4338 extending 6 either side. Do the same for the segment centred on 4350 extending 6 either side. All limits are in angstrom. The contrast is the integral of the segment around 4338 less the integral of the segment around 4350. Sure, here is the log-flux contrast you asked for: -0.4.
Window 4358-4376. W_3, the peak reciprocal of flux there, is 0.0552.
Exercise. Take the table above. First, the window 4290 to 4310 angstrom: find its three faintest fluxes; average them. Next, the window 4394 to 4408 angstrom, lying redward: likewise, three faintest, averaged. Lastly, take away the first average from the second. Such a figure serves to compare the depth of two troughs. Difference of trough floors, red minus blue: 6.3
